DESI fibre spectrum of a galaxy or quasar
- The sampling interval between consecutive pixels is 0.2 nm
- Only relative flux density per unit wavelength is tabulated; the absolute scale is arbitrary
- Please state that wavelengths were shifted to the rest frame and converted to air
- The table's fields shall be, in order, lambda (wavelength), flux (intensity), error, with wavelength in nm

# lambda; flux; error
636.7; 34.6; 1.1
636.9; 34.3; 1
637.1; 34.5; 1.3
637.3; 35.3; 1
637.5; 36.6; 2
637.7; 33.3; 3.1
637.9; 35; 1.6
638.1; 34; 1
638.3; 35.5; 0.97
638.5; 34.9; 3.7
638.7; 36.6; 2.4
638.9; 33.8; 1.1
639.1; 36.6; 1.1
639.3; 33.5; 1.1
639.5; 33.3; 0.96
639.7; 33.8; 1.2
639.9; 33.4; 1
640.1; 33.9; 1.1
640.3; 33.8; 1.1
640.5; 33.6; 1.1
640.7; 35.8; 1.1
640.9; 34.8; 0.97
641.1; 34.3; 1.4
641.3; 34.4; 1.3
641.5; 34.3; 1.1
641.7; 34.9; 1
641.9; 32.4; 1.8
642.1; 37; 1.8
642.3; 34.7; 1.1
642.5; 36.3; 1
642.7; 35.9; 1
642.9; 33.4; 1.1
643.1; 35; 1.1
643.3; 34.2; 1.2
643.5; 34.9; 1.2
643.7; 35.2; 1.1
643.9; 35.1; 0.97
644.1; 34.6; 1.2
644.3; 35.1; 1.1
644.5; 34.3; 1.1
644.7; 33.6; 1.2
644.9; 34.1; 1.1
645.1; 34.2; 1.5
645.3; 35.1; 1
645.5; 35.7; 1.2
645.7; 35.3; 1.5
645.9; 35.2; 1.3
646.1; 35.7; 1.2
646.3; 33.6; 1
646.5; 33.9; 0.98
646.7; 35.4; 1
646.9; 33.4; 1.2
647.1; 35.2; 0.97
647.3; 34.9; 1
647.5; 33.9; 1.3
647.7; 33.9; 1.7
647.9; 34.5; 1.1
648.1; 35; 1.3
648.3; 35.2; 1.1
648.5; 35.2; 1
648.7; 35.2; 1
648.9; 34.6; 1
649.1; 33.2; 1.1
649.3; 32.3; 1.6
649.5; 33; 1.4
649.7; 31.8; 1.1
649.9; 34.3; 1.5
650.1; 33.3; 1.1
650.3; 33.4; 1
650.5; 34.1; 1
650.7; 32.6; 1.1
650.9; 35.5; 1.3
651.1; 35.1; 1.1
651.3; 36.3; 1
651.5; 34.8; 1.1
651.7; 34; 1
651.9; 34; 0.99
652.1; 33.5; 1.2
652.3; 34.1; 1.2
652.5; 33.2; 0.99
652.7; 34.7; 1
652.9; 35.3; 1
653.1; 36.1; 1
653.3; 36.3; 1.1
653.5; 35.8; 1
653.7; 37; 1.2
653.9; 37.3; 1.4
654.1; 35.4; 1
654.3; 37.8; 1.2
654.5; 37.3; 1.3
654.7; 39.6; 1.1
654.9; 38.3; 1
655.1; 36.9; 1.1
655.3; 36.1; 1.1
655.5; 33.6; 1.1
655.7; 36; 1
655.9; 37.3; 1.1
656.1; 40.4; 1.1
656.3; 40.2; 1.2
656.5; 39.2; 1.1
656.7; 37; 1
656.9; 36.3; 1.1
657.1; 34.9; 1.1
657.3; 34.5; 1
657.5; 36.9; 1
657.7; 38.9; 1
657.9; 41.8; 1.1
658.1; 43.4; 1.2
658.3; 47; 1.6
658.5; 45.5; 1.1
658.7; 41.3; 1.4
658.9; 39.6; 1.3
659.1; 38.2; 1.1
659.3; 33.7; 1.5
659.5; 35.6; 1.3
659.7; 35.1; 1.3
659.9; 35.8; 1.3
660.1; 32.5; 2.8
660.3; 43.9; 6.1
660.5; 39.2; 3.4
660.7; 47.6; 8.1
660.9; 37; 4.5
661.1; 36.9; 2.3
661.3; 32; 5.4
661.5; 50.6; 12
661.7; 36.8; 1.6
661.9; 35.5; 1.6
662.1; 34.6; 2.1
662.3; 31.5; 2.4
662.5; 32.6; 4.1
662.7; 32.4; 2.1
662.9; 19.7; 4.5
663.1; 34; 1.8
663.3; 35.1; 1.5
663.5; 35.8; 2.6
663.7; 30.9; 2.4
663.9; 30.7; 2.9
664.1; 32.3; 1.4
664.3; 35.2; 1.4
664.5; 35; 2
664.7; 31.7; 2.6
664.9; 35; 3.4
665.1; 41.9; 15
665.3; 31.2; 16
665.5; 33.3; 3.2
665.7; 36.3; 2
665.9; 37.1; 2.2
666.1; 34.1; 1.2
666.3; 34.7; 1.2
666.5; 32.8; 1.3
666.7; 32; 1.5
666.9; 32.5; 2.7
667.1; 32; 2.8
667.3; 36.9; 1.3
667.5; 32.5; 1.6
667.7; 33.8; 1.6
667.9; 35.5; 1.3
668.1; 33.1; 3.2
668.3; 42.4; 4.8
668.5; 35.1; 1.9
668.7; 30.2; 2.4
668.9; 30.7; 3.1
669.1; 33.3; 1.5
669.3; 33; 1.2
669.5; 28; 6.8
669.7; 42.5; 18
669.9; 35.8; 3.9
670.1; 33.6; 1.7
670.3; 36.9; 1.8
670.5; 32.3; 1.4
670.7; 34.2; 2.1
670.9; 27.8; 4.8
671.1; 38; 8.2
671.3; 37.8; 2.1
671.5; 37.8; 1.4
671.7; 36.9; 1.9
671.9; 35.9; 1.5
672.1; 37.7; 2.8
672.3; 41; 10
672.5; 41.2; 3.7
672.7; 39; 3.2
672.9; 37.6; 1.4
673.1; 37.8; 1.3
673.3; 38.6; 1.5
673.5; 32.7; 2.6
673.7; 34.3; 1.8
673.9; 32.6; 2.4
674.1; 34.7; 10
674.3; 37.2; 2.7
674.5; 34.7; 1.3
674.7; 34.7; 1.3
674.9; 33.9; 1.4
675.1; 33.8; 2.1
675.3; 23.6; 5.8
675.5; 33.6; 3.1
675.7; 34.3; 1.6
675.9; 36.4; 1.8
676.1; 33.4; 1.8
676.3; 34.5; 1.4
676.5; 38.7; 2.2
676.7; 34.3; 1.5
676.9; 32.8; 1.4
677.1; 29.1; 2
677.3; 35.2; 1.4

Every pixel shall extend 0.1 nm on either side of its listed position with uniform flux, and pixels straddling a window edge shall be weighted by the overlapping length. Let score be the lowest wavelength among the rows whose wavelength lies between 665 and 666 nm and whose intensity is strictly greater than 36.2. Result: 665.1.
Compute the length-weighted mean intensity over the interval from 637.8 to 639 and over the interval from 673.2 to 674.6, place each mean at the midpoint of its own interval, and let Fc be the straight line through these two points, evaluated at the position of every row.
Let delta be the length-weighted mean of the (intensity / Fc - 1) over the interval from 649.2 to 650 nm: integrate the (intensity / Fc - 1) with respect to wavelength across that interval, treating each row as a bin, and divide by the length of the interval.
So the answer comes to -0.06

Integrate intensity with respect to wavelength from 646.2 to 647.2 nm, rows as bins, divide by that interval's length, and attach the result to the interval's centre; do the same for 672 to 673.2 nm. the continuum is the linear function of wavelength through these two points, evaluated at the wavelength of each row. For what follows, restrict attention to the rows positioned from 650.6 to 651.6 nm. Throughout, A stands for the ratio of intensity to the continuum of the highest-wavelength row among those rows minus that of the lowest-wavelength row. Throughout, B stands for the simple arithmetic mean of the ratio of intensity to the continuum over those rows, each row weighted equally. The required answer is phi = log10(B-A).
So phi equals -0.030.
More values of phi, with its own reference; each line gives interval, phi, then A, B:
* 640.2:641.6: 0.012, 0.01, 1.04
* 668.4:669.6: 0.007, -0.19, 0.83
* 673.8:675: -0.070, 0.03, 0.88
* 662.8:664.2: -0.299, 0.33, 0.83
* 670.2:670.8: -0.016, -0.07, 0.89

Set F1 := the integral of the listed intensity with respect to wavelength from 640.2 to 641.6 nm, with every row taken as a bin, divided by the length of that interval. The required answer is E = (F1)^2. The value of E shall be 1185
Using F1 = 34.4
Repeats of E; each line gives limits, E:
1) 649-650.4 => 1092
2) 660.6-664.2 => 1209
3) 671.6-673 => 1480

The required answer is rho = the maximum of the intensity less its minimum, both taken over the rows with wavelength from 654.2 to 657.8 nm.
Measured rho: 7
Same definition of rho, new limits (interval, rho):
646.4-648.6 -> 2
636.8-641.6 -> 3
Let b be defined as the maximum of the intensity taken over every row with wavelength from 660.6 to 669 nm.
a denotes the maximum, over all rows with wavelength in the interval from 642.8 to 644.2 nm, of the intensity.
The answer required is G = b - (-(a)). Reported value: 85.8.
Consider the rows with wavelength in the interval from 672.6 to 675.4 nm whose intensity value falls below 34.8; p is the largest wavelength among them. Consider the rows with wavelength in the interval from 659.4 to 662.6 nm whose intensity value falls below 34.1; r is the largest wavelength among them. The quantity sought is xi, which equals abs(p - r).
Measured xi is 12.80 nm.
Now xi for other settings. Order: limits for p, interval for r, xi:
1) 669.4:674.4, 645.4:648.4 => 26.40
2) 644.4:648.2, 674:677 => 29.00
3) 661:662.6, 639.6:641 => 22.00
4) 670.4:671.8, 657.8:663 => 8.00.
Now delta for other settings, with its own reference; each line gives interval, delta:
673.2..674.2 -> -0.01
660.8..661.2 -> 0.06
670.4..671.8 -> 0.00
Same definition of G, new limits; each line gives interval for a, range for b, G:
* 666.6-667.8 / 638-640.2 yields 73.5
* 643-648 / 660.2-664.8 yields 86.3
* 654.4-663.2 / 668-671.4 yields 93.1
